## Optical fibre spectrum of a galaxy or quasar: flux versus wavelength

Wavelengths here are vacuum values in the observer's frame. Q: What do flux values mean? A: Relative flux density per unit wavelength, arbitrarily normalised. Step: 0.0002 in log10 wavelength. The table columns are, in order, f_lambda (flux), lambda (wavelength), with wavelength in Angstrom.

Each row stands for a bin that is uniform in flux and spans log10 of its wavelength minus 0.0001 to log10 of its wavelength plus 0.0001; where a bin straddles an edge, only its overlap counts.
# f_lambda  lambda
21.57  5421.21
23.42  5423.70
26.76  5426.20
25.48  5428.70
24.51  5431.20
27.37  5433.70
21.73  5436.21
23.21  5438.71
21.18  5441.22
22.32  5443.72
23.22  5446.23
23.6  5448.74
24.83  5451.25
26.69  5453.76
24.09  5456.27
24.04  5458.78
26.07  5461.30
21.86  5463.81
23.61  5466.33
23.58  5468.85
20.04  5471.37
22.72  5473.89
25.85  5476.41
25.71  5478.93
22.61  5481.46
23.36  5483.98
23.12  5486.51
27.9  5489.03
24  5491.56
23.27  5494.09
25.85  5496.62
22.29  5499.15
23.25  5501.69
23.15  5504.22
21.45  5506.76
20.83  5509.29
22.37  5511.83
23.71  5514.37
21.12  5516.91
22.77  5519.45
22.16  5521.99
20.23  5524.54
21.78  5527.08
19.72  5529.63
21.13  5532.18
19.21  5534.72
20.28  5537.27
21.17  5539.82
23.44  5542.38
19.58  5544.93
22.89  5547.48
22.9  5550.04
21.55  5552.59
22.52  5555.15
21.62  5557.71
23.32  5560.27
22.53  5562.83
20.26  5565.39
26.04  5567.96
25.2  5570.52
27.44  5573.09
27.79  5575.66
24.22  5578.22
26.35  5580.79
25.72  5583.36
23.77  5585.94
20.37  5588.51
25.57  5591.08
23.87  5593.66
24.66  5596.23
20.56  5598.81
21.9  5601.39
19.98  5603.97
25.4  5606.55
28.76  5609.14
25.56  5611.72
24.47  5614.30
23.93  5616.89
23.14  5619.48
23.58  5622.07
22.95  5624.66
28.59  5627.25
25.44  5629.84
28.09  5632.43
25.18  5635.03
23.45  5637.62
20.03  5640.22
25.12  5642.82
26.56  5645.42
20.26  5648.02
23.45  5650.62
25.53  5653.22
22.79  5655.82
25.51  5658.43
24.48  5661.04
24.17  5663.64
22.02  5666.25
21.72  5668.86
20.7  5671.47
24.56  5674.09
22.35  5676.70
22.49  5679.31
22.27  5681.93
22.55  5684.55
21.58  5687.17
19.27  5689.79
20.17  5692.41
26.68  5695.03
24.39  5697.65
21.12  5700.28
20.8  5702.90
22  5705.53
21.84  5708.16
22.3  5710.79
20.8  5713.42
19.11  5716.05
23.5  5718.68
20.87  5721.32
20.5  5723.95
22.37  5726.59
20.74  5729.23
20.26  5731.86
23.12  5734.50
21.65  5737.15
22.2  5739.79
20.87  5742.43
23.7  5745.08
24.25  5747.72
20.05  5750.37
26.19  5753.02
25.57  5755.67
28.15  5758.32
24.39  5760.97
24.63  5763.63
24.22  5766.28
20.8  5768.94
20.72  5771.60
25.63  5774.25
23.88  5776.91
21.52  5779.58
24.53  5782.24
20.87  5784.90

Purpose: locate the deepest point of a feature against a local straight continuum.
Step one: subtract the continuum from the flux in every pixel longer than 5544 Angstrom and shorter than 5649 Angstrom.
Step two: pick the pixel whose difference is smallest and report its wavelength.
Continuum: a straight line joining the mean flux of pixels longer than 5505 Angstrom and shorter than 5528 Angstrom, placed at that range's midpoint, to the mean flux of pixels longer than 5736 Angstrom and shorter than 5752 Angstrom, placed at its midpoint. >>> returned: 5544.93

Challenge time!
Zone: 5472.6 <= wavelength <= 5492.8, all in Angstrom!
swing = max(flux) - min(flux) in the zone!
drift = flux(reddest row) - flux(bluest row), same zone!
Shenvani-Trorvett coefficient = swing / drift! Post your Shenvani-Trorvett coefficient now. 4.1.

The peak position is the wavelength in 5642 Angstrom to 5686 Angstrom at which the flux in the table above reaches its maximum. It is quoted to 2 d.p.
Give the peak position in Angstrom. 5645.42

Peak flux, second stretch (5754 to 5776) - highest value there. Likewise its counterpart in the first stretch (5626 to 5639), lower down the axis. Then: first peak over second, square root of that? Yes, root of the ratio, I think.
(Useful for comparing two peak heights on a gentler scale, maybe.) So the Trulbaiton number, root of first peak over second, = 1.01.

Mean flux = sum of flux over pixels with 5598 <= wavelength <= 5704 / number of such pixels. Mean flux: 23.5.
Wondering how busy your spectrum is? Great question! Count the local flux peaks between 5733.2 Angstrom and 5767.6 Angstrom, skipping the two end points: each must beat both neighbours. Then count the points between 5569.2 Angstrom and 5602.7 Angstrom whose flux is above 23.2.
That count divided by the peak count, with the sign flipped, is -2.0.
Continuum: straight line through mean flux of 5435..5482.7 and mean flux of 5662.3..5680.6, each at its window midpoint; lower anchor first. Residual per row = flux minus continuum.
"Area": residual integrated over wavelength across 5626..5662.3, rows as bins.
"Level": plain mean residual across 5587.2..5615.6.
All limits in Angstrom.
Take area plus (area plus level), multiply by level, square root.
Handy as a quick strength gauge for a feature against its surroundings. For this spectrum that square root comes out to 11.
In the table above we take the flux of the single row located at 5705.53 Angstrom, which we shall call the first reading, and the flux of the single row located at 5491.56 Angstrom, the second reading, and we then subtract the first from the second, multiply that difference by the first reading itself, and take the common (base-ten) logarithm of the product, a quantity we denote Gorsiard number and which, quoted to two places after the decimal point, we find 1.64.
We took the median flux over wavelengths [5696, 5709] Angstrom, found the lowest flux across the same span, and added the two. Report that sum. 42.6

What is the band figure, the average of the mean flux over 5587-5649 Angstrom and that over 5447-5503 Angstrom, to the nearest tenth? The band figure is 24.0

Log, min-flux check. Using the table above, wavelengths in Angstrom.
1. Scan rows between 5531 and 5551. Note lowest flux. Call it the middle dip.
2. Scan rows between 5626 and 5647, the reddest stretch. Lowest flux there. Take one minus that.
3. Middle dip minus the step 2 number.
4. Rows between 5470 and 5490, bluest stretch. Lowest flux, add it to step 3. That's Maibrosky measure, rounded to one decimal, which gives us 58.3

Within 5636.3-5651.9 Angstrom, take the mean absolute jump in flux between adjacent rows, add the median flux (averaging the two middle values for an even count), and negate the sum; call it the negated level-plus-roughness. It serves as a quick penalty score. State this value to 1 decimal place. -27.3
